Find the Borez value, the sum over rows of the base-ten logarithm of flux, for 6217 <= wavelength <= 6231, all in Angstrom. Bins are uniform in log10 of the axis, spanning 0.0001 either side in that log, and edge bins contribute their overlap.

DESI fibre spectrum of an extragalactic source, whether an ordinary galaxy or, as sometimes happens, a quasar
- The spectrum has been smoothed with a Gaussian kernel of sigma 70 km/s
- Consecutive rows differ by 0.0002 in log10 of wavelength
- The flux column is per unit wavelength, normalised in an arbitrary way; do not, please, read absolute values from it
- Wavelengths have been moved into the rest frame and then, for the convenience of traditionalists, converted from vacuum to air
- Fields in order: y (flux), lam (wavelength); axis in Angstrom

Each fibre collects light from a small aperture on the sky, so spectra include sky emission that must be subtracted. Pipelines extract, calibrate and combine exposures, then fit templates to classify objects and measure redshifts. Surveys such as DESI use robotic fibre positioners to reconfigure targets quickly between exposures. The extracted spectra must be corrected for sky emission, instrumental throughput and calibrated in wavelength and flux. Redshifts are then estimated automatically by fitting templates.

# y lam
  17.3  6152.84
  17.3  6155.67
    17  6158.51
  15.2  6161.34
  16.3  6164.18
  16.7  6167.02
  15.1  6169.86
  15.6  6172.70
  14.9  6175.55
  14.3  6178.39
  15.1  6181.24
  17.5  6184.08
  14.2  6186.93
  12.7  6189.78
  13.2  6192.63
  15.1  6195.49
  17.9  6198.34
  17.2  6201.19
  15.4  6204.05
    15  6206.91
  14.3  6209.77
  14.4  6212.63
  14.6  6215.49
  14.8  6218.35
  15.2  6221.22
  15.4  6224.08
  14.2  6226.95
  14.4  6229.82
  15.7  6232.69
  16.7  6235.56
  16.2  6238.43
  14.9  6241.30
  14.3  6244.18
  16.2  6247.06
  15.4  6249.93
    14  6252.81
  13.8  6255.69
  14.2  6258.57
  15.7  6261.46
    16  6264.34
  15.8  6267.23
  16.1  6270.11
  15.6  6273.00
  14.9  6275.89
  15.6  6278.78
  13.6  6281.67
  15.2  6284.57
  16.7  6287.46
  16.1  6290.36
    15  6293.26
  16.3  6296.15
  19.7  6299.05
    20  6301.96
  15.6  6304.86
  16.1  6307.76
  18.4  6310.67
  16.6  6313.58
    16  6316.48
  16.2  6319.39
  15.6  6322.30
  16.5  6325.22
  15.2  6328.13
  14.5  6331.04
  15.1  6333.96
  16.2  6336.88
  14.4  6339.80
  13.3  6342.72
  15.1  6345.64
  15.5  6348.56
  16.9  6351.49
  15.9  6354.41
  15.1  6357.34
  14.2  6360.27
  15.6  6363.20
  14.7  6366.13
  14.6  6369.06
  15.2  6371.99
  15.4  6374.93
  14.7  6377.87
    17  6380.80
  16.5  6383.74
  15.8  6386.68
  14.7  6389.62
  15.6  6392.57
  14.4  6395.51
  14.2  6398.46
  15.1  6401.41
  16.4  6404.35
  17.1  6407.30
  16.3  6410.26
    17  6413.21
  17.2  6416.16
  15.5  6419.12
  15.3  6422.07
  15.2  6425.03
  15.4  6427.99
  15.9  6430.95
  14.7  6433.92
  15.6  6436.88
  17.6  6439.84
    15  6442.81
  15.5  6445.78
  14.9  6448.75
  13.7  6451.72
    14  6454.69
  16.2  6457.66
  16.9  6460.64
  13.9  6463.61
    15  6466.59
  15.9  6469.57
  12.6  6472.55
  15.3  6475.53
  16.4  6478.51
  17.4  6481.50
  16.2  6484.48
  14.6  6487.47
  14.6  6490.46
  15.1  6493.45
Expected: 5.85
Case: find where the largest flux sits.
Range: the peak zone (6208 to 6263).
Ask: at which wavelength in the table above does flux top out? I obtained 6235.56 Angstrom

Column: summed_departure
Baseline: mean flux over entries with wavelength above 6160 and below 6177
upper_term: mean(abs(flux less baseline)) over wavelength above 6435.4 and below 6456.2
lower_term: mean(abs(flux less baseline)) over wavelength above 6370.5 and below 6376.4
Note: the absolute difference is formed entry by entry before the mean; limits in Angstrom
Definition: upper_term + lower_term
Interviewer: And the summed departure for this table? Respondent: 1.3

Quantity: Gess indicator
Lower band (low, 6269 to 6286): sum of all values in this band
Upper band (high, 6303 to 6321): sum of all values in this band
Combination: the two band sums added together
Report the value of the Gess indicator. 190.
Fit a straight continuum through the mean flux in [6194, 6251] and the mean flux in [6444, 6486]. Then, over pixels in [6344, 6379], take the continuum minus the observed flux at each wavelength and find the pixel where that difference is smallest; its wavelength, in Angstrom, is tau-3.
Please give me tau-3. 6351.49 Angstrom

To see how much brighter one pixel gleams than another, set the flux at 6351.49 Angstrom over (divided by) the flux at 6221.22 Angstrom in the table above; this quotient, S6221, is 1.11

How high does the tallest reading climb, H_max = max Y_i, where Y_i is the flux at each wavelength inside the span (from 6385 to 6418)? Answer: 17.2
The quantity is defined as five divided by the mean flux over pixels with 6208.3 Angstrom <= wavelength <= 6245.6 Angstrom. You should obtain 0.333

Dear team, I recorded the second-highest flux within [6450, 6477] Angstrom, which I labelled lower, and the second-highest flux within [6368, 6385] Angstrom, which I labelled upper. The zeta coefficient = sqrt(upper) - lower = -12.1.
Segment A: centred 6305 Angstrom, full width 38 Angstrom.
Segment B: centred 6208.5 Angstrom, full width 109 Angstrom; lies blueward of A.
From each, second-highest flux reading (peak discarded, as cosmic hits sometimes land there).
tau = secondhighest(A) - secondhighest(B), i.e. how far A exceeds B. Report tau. 2.2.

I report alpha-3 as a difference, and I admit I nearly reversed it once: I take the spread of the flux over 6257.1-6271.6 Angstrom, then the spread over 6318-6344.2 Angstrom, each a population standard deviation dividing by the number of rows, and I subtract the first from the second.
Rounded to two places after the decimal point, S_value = 0.28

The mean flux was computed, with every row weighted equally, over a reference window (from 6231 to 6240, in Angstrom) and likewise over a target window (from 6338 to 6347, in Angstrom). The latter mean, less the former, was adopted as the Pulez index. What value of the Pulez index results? -2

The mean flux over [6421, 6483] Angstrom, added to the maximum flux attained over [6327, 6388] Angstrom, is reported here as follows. 32.4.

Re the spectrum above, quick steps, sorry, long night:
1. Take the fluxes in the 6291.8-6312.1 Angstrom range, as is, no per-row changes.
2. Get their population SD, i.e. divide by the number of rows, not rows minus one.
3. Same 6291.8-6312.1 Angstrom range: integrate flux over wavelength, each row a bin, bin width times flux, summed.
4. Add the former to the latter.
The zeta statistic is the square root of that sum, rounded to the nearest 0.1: 18.8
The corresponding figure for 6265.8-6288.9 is 18.9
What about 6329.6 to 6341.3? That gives 13.3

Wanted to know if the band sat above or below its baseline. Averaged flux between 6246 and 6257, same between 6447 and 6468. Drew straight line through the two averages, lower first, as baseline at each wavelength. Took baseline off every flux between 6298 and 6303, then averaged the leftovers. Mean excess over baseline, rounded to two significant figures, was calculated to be 5.0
